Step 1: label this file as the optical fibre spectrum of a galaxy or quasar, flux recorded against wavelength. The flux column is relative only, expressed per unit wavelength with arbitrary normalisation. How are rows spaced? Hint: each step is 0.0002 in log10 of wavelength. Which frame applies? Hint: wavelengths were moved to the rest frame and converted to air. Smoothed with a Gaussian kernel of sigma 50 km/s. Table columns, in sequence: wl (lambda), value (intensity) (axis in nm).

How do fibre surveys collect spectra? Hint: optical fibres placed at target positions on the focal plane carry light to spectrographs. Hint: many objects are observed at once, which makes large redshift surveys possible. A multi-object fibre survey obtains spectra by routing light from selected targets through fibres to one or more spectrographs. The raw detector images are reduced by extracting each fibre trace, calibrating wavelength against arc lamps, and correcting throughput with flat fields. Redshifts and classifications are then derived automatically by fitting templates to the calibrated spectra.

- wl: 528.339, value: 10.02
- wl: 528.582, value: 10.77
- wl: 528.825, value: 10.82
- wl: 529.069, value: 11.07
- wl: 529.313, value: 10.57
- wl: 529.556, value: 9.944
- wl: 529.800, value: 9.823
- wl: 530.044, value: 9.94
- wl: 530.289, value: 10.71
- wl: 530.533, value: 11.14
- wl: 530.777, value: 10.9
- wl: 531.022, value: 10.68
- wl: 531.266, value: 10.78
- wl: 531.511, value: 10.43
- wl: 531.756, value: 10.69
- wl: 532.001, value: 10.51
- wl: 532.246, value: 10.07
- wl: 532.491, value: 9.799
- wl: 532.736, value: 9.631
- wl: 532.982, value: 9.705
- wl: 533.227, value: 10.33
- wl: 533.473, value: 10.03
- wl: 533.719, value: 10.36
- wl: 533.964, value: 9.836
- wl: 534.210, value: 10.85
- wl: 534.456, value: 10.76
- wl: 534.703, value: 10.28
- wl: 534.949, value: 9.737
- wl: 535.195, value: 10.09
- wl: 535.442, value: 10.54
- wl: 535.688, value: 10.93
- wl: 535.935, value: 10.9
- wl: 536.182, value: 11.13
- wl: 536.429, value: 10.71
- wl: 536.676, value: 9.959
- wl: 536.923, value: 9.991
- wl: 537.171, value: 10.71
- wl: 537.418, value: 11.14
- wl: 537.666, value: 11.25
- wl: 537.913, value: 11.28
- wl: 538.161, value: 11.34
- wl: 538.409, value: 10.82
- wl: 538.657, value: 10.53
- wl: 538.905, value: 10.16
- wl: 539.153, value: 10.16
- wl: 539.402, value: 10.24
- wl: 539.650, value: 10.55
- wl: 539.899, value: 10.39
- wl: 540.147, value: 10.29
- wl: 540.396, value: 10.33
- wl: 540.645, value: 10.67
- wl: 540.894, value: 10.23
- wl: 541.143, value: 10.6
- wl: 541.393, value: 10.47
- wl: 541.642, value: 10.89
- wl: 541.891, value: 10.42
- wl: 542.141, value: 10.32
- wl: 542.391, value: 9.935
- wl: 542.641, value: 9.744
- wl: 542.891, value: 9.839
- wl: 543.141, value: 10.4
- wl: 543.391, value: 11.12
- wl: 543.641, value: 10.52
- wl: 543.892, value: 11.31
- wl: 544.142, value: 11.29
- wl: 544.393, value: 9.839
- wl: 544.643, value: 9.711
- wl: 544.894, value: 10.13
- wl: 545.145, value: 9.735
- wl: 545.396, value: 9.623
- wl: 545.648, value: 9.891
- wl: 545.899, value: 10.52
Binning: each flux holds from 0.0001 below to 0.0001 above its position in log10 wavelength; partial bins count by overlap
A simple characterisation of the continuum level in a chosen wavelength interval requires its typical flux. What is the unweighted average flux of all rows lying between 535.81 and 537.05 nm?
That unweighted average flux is 10.5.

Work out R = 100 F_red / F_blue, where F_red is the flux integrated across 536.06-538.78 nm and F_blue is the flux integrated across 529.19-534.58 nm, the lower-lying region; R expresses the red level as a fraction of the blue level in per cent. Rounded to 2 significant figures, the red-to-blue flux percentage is 53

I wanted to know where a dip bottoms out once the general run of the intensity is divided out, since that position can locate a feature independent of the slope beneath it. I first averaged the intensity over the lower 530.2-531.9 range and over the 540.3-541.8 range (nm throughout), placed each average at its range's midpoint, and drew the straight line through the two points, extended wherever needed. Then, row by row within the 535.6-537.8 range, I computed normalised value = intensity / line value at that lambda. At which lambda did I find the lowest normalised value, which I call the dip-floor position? 536.676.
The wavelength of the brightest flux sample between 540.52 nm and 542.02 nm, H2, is 541.642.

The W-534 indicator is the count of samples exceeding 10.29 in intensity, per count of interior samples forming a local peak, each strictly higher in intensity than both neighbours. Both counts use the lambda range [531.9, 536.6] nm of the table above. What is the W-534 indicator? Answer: 2.00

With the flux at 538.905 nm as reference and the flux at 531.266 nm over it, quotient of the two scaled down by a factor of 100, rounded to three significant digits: 0.0106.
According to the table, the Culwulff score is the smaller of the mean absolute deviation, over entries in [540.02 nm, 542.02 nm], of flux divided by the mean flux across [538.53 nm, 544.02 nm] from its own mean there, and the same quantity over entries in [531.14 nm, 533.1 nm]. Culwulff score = 0.017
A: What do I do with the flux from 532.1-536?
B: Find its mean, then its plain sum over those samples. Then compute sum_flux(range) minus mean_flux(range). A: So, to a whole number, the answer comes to 154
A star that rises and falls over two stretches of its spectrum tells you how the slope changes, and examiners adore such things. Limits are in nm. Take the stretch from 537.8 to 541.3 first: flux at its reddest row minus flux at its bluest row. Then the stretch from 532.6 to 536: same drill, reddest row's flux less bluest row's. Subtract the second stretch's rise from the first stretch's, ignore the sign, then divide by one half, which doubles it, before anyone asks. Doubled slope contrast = 3.9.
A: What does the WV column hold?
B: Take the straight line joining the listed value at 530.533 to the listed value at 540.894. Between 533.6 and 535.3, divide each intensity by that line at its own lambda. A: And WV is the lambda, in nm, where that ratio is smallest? 534.949 nm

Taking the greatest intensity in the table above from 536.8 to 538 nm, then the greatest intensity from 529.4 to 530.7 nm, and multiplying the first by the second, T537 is 126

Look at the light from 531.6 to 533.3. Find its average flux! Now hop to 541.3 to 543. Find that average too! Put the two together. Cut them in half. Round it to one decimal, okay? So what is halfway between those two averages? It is 10.2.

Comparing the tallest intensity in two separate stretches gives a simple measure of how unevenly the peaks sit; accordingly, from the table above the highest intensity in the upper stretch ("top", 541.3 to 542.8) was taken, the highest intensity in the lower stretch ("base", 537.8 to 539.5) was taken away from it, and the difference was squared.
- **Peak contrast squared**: 0.20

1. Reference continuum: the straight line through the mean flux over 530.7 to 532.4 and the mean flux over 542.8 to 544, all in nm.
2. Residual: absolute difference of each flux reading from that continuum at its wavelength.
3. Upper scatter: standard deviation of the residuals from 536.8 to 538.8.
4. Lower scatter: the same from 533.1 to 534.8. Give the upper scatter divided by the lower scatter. 1.3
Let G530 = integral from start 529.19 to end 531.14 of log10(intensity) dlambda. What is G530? 1.99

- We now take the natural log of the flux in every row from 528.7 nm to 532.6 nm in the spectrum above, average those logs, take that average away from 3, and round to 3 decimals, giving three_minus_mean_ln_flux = 0.650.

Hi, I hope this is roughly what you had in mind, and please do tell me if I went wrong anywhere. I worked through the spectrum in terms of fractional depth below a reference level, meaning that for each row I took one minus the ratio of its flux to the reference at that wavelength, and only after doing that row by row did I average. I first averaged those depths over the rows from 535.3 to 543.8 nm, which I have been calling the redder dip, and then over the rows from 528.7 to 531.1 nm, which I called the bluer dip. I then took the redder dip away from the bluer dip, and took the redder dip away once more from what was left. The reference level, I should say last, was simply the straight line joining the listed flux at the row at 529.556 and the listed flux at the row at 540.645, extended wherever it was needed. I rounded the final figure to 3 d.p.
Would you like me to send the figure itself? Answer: -0.068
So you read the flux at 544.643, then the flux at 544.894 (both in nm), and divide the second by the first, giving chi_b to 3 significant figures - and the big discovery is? 1.04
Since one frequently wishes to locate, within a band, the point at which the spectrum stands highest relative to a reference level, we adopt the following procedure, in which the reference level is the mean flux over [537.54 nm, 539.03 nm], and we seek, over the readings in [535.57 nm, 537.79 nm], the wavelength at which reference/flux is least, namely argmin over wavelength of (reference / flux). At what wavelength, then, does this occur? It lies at 537.666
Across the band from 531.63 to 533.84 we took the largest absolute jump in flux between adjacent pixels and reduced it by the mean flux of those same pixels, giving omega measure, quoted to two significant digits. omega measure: -9.5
